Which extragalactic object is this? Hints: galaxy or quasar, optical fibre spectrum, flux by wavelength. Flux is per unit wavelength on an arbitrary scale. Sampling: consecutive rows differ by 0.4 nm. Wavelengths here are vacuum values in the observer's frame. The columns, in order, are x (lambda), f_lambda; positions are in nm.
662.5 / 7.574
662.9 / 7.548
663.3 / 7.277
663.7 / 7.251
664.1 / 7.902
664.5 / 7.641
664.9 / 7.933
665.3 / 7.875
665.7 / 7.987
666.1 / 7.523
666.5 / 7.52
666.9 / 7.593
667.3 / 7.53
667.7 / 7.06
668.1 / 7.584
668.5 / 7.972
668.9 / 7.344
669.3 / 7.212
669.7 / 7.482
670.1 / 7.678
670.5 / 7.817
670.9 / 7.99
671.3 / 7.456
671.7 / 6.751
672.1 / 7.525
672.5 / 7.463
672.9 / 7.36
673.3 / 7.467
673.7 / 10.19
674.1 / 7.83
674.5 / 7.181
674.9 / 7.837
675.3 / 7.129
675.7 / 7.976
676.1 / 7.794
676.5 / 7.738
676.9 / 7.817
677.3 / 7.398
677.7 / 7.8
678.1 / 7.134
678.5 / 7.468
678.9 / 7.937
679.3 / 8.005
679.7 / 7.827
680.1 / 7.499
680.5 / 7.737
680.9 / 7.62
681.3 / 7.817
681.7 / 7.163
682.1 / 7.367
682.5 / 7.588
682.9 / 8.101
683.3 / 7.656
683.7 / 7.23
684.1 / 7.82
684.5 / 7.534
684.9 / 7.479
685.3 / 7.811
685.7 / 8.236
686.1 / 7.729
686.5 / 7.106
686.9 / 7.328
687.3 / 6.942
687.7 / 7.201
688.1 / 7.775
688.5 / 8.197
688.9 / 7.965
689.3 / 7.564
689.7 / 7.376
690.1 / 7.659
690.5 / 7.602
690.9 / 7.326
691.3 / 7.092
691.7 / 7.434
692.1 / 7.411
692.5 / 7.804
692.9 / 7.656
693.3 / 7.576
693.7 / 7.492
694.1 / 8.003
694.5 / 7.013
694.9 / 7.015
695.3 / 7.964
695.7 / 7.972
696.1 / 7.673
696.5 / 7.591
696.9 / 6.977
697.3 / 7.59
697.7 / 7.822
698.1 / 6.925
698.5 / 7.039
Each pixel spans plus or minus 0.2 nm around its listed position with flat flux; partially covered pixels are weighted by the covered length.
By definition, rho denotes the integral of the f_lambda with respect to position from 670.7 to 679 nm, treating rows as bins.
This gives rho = 63.7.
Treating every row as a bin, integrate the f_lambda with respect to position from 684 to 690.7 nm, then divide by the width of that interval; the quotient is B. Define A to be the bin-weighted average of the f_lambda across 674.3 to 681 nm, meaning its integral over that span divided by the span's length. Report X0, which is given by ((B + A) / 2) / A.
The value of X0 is 1.00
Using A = 7.64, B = 7.60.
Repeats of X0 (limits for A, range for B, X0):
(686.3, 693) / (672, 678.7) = 1.01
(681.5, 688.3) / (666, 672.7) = 1.00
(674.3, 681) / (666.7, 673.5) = 0.99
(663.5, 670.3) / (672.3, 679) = 1.01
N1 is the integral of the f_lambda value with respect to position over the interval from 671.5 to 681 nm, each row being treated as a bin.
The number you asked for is 73.0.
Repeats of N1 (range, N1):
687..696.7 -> 73.3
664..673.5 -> 71.9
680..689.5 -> 72.2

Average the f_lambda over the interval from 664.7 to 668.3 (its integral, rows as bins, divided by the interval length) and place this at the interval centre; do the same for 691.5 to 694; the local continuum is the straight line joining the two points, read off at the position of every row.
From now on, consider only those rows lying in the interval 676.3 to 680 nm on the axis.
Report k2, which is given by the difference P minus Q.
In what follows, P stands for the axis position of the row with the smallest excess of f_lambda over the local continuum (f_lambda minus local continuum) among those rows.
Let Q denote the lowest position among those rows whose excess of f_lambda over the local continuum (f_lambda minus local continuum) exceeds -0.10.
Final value 1.60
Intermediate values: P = 678.1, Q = 676.5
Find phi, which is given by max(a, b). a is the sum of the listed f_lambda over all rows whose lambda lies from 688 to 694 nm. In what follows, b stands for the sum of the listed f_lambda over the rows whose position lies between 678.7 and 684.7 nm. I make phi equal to 115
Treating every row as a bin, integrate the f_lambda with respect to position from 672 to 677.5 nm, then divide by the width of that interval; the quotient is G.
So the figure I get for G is 7.77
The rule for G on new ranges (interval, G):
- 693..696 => 7.58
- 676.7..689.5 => 7.62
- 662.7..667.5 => 7.63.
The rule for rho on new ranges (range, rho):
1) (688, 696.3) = 63.1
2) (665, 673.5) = 64.1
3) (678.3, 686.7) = 64.3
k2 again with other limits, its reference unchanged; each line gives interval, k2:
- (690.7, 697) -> 4.40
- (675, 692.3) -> 11.60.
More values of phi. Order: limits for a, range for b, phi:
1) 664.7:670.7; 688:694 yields 114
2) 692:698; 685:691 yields 114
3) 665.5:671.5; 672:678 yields 117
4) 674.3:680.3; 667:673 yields 115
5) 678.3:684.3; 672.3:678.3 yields 116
